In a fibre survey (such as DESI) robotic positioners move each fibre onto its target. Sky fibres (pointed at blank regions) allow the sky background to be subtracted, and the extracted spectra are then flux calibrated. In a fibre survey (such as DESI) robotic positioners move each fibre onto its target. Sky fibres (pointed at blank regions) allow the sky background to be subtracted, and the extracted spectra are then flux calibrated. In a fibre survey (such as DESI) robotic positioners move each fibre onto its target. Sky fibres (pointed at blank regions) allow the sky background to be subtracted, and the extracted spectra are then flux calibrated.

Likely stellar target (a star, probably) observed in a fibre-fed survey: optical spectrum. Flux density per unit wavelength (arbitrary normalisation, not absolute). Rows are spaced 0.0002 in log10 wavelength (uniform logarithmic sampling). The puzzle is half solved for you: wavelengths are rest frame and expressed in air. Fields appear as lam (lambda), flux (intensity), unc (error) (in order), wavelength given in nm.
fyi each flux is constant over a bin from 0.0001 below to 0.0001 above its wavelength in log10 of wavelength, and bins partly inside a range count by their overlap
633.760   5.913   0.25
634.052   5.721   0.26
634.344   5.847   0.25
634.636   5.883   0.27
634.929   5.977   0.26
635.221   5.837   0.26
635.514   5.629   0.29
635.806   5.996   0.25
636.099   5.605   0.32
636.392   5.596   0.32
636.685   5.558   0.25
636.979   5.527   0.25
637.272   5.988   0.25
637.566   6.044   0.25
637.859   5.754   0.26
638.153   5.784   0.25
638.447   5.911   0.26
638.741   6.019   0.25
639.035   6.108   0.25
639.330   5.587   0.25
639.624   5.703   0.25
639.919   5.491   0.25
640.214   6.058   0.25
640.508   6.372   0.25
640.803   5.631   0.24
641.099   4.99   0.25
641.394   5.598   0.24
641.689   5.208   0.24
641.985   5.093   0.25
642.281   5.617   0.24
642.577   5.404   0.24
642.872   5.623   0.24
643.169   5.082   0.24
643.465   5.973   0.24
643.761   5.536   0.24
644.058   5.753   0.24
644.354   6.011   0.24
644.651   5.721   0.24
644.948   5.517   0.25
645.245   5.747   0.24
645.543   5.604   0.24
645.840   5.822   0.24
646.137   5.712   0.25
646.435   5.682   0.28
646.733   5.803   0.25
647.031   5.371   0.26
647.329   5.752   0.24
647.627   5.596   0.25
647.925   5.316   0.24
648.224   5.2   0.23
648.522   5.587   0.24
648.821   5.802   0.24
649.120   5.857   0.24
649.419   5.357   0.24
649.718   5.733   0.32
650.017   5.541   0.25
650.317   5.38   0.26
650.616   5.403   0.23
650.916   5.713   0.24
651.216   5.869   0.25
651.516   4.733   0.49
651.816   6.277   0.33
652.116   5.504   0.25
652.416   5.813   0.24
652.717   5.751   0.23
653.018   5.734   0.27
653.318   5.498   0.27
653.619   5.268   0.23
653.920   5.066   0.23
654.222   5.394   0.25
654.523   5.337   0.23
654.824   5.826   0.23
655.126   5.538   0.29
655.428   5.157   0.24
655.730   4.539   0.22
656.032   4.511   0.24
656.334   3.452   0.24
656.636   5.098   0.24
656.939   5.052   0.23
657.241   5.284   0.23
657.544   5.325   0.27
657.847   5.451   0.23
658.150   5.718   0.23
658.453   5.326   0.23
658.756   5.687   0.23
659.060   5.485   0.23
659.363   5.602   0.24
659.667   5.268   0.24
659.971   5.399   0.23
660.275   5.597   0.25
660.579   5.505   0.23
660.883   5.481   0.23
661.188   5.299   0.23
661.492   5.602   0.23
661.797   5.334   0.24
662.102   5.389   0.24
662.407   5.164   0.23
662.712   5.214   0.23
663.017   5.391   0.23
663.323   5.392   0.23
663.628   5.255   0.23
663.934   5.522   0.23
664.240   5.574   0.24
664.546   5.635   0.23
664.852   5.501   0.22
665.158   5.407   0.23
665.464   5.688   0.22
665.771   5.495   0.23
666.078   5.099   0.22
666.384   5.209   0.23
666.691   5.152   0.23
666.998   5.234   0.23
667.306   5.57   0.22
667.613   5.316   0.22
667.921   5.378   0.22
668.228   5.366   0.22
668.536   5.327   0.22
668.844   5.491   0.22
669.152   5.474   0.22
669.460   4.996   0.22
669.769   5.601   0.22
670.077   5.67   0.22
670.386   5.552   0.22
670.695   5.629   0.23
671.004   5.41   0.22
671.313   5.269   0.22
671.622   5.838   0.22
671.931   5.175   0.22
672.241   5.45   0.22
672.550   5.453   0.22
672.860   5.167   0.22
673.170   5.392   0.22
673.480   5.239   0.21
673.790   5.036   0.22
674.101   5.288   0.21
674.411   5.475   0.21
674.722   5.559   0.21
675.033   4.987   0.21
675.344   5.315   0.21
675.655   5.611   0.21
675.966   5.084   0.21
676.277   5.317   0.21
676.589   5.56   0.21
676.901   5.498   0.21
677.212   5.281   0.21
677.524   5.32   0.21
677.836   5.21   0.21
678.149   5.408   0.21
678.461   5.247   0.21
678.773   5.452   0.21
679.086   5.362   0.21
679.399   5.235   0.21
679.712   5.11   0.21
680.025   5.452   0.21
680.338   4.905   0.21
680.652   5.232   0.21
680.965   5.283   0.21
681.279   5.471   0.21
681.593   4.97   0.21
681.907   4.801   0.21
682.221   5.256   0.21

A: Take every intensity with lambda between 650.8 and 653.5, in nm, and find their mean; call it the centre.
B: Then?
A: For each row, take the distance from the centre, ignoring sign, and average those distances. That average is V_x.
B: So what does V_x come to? 0.27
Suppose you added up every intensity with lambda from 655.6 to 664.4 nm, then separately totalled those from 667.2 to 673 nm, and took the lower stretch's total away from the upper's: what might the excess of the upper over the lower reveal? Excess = -50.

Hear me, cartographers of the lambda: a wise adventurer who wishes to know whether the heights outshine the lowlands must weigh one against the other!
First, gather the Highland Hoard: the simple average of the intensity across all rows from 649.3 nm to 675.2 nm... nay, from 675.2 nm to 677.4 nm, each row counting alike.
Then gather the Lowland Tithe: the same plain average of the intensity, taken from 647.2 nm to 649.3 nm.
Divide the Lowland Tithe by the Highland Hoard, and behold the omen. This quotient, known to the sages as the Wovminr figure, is 1.04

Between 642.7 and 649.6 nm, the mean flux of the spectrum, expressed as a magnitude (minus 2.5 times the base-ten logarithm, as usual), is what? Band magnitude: -1.88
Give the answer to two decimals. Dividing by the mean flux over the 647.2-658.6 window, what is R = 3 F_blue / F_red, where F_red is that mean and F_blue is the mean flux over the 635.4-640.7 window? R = 3.24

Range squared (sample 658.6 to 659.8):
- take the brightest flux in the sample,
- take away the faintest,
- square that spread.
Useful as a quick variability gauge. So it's 0.18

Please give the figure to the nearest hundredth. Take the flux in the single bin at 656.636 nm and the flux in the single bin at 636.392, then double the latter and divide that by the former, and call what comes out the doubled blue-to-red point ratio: 2.20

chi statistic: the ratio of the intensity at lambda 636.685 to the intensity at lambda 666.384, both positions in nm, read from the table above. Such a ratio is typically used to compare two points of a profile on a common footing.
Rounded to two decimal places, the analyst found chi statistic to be 1.07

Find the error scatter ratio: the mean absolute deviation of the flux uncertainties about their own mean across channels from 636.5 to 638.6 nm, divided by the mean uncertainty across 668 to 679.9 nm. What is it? 0.019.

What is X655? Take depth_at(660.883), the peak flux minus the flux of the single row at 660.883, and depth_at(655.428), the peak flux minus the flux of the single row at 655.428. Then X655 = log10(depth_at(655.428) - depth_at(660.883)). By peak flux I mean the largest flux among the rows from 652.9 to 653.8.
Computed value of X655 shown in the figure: -0.5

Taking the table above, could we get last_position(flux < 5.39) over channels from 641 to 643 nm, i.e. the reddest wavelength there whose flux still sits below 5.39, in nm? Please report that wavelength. 641.985 nm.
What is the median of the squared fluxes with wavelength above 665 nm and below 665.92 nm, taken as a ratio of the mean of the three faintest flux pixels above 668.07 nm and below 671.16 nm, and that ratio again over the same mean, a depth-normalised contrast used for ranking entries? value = 1.10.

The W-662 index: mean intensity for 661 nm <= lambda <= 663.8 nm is 5.34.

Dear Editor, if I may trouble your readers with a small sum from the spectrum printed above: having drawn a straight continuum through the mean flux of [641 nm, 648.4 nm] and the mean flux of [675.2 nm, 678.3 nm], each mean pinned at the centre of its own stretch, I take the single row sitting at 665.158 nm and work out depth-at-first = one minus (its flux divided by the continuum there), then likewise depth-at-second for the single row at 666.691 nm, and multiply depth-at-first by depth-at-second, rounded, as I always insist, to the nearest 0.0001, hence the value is 0.0002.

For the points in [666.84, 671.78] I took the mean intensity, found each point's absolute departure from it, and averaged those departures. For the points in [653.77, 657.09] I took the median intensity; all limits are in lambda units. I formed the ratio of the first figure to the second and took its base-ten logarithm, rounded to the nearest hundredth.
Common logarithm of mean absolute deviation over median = -1.51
